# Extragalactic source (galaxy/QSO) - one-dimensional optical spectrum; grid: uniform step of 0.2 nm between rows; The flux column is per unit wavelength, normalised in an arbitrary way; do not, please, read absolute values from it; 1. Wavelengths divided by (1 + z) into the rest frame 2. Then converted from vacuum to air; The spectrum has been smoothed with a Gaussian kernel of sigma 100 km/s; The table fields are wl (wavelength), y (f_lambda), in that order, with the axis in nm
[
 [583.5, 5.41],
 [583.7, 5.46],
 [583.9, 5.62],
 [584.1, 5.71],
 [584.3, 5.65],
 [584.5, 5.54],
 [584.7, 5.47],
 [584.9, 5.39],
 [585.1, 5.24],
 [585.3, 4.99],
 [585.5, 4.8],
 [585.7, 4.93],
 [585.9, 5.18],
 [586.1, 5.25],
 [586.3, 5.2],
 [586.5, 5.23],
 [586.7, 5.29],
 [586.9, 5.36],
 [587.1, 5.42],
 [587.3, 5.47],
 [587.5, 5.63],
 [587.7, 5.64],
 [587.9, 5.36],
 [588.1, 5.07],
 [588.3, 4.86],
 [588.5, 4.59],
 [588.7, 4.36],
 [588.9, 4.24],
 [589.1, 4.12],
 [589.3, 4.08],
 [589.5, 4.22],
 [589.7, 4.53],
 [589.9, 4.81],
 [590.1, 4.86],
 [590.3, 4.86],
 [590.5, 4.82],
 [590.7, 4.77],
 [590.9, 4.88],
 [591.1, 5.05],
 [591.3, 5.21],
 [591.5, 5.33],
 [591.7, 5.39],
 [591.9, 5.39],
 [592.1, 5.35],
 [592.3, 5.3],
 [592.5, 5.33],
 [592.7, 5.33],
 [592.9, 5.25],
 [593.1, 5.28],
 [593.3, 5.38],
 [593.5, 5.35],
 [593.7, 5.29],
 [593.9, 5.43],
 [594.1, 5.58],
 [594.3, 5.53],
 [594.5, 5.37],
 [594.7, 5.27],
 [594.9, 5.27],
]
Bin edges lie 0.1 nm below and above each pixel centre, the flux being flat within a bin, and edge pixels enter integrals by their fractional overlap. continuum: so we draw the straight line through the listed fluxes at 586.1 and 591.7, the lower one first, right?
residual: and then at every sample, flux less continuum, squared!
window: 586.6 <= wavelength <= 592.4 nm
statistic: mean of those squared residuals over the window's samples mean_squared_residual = 0.3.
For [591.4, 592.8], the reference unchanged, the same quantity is 0.0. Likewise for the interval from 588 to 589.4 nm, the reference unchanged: 0.8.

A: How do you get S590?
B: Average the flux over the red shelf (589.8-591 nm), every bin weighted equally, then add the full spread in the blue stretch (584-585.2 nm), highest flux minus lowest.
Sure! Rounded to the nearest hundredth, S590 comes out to 5.30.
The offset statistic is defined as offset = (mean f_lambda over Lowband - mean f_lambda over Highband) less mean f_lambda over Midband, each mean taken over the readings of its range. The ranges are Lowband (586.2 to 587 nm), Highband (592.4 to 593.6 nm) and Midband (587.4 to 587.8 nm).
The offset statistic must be -5.7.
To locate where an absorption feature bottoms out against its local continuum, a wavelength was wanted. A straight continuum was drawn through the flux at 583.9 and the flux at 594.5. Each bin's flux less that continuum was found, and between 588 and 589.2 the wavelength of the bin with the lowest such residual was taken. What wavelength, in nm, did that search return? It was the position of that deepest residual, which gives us 589.1 nm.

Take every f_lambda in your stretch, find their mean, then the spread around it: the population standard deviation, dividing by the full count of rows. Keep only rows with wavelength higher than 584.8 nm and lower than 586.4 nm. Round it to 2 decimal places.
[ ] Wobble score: 0.18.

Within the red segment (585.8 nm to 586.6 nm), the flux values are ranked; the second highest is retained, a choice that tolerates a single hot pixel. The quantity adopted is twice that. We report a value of 10.46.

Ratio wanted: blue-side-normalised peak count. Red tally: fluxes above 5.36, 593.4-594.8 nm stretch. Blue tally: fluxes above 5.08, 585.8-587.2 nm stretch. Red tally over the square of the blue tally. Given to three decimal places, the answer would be 0.082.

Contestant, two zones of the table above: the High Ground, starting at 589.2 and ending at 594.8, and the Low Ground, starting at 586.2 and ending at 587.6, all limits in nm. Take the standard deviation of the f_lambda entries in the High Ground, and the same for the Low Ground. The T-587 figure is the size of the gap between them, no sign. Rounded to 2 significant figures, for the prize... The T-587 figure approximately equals 0.23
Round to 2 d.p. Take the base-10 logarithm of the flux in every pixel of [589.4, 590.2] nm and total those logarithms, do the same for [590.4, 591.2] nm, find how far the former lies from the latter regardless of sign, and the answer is 0.10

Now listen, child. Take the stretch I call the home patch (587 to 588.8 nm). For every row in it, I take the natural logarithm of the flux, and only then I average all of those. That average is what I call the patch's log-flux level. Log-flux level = 1.636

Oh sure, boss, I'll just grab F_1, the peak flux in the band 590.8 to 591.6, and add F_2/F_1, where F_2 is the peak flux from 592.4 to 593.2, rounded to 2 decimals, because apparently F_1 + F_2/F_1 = 6.33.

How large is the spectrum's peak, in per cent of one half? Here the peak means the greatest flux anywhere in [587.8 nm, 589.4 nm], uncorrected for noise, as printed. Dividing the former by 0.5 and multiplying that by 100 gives 1072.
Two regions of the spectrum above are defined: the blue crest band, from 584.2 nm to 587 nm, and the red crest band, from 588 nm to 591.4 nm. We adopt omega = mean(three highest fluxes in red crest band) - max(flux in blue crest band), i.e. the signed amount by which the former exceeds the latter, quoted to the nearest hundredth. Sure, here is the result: -0.54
